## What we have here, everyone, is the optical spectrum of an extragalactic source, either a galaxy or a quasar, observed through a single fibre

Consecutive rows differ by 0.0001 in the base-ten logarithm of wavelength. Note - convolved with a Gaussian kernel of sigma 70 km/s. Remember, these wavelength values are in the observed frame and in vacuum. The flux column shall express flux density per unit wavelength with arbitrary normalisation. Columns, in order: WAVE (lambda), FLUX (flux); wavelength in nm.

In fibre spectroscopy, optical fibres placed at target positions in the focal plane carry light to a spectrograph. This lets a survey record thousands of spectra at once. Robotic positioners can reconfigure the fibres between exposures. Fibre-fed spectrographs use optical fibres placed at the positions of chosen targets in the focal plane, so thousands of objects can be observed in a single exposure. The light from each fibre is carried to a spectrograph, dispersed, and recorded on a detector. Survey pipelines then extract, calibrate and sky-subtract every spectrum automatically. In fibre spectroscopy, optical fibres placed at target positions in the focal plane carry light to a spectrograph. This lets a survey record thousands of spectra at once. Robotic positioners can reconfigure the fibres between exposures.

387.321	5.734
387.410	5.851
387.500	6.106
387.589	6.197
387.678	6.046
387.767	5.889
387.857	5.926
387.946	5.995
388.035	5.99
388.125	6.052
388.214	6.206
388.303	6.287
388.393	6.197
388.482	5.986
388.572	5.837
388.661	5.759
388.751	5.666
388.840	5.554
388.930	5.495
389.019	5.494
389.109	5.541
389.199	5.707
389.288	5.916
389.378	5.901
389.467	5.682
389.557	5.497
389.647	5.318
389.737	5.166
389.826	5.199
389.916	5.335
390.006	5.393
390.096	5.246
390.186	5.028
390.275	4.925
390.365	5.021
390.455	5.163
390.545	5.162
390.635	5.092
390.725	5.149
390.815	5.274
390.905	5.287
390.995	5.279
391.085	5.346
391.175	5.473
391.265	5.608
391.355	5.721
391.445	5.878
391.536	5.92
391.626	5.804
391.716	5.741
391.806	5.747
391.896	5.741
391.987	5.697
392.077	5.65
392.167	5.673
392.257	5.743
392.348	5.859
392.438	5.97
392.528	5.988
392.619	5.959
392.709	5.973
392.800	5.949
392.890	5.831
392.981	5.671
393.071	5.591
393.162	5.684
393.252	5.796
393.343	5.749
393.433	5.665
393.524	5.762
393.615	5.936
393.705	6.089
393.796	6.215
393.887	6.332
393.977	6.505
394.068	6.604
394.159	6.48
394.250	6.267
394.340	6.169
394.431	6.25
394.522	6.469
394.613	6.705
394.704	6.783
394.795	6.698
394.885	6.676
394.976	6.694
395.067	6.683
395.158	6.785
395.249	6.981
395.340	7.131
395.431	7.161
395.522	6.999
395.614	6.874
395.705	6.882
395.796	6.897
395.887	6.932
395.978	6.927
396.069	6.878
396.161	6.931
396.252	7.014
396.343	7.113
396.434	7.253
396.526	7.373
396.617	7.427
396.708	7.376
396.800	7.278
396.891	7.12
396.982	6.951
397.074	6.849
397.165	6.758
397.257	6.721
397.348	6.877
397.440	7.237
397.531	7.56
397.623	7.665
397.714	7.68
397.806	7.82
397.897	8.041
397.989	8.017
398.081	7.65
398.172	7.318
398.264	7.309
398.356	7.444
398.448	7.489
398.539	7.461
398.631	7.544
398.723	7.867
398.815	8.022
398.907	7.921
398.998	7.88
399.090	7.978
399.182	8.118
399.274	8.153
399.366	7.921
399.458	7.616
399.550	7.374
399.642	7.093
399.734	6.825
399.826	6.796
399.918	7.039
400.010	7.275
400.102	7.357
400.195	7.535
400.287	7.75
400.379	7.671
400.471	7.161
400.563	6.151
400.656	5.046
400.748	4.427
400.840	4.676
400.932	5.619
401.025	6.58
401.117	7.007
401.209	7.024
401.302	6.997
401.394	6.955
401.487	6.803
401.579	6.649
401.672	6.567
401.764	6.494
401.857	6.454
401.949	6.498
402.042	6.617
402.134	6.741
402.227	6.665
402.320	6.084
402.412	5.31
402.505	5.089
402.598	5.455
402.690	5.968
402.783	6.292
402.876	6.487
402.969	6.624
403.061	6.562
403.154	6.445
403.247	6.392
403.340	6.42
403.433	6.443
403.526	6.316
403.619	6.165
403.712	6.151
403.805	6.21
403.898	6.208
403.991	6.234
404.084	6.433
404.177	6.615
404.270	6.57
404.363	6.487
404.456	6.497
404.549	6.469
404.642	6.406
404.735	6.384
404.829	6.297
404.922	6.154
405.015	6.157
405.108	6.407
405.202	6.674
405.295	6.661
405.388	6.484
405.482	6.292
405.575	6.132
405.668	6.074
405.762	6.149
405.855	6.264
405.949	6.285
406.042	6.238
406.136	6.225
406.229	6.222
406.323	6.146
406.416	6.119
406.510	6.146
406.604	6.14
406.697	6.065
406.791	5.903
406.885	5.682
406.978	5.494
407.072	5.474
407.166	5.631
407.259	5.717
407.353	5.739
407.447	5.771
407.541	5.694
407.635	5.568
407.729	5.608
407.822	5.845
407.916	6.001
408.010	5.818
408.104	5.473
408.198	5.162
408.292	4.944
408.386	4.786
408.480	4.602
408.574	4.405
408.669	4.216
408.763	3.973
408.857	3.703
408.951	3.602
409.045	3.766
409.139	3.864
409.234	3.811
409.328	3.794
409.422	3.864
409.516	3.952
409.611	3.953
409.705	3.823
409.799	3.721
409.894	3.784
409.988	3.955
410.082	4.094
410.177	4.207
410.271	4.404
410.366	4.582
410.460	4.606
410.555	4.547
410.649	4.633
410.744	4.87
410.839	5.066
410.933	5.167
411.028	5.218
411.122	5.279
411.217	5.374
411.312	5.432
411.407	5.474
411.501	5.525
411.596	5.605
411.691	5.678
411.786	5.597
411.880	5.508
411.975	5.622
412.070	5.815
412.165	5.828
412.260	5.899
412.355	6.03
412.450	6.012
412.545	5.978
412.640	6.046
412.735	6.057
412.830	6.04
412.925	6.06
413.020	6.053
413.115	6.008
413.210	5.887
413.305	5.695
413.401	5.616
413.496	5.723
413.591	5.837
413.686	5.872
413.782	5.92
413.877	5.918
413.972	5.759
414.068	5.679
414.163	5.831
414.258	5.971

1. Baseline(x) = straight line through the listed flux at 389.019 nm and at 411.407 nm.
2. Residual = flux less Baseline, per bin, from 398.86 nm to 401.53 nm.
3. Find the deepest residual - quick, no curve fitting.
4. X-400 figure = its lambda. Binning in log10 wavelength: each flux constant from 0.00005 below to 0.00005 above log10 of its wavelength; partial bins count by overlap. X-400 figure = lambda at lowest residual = 400.748 nm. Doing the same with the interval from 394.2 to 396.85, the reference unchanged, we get 394.340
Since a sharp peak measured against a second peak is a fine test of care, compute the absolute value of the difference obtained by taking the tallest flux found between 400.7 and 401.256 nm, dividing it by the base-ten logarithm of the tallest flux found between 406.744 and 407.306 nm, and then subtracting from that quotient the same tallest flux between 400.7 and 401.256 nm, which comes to 2.1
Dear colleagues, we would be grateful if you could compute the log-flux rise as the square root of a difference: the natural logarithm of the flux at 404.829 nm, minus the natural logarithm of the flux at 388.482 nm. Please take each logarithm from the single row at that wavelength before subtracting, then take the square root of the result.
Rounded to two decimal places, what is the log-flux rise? 0.23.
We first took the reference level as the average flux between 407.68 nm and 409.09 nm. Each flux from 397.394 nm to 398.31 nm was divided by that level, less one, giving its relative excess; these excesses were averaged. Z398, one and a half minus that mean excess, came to 0.91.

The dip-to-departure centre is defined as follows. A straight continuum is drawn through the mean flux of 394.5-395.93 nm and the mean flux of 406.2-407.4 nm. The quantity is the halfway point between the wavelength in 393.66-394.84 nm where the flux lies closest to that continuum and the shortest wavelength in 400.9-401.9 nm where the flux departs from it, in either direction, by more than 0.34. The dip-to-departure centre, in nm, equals 397.82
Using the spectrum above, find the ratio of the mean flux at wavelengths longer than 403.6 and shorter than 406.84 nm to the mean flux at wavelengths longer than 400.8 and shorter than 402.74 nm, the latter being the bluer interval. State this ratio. 1.00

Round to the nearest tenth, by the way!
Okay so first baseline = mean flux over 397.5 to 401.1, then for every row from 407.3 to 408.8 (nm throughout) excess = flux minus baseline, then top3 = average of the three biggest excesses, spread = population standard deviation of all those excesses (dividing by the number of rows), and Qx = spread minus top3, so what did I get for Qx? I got 2.0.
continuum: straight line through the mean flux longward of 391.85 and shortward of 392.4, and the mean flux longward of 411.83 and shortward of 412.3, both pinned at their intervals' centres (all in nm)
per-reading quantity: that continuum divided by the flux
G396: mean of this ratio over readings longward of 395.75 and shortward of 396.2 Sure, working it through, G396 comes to 0.83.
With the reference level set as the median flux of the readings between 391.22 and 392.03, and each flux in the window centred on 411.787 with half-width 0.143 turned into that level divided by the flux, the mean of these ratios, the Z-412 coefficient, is 1.03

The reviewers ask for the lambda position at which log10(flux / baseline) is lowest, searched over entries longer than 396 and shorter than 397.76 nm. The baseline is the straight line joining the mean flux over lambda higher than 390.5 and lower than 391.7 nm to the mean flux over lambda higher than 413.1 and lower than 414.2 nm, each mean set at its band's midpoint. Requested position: 397.257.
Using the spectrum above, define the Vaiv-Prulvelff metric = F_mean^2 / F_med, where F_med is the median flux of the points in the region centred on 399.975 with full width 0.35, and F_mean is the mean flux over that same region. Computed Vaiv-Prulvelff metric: 7.1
